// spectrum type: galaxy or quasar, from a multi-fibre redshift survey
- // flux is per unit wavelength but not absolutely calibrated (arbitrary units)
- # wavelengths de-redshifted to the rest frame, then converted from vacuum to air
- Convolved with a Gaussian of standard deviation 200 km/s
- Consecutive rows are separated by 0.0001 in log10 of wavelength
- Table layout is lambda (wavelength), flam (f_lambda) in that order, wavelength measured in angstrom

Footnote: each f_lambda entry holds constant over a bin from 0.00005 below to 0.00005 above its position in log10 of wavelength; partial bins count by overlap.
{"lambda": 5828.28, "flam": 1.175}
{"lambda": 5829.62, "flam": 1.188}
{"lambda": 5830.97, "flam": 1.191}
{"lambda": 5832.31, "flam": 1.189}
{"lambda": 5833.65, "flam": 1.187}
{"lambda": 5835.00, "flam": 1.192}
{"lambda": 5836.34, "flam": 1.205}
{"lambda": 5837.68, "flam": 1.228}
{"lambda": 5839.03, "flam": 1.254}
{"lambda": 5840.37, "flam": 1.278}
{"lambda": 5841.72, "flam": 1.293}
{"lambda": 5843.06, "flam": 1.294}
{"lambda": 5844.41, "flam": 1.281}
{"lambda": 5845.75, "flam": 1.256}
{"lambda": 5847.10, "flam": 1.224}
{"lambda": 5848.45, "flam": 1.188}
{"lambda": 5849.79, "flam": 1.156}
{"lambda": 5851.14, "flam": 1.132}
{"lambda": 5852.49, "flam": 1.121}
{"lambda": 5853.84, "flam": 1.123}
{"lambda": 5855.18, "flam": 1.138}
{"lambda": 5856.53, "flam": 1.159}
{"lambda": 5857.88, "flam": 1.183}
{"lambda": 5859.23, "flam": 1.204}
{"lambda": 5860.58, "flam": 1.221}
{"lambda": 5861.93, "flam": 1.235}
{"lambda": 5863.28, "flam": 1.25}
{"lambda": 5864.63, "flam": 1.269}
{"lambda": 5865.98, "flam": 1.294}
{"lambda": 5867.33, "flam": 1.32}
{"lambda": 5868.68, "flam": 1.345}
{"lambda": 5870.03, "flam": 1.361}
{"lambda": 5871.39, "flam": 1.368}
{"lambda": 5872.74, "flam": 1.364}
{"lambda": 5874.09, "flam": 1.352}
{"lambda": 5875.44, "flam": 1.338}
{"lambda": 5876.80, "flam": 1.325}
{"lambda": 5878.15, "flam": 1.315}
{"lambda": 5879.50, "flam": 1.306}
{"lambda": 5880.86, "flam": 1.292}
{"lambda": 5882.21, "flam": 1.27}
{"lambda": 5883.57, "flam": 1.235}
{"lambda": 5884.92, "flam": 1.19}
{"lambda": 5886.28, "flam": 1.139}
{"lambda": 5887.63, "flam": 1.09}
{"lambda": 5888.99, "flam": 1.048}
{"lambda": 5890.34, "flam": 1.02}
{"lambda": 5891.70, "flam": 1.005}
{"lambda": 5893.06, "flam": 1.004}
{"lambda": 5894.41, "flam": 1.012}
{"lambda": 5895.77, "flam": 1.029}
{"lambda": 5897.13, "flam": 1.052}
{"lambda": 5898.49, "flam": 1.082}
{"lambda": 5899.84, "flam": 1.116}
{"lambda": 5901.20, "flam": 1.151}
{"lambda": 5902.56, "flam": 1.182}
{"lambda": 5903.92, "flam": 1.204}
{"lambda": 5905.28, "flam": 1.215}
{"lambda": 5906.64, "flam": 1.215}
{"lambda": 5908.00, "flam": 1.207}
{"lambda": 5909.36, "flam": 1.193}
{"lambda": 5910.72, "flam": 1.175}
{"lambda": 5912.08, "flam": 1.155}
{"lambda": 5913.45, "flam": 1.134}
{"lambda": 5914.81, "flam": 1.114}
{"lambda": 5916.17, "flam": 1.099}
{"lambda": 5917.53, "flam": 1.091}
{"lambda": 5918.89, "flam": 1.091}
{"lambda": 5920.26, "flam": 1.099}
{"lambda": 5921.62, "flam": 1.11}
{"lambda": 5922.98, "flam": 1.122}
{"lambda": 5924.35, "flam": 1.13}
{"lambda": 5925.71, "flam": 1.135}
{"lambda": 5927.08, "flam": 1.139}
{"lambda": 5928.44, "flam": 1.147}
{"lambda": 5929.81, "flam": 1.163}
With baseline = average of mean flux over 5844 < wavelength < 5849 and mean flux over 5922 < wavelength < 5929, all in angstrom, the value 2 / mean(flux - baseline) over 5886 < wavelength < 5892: -16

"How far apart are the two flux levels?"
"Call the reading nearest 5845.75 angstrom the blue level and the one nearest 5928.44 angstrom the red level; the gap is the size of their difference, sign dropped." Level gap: 0.11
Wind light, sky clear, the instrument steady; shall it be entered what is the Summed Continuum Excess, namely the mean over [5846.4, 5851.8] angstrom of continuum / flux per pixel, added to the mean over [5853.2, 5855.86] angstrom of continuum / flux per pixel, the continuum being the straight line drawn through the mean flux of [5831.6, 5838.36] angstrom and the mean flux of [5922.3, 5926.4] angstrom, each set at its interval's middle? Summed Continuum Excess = 2.06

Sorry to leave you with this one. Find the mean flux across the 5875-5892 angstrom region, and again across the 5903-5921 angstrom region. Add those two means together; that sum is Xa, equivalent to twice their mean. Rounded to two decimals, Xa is 2.35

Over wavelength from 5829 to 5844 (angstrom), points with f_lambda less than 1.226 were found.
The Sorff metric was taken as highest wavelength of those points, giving 5836.34 angstrom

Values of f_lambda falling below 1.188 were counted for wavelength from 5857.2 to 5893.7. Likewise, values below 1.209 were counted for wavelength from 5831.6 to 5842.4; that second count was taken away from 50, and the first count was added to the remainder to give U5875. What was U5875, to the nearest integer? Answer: 53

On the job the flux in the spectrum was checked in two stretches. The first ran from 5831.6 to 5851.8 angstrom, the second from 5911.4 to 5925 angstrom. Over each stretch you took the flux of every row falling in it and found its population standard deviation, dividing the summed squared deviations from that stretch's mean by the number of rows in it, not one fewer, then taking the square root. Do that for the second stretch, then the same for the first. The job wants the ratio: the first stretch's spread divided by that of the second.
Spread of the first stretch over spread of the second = 2.5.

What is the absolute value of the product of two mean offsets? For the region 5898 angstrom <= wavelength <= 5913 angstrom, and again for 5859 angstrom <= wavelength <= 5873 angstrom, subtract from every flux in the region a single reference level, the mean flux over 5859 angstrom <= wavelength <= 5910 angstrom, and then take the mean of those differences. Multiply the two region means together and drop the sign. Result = 0.0029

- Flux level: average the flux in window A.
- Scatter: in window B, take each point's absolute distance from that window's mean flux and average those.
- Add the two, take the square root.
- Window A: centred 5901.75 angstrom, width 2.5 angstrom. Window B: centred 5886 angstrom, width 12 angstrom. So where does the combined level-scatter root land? 1.12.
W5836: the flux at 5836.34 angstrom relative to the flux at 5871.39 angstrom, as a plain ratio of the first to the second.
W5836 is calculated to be 0.88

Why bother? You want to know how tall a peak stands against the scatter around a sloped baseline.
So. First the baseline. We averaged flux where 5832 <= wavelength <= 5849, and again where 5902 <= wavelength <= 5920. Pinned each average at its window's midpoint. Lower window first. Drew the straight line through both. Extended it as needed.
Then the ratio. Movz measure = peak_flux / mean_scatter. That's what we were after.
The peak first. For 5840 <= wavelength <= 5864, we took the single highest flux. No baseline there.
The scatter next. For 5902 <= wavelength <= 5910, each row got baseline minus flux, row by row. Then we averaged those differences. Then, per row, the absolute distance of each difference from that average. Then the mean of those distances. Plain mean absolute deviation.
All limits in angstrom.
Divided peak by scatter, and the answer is 124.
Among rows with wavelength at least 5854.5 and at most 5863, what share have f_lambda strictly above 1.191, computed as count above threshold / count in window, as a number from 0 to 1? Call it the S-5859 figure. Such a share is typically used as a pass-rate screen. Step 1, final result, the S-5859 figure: 0.50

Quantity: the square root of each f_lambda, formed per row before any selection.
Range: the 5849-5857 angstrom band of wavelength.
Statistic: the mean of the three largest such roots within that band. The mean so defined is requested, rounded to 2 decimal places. 1.07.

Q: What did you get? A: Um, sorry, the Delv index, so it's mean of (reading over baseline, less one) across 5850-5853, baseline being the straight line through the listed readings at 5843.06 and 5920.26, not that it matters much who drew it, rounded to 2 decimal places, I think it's -0.11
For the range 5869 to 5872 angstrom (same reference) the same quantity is 0.11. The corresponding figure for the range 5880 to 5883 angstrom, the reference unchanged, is 0.07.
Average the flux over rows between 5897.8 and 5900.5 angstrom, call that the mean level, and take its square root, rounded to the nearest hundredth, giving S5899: 1.05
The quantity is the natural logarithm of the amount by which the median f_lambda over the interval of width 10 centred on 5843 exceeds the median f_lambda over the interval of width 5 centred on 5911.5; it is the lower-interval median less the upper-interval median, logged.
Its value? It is -2.18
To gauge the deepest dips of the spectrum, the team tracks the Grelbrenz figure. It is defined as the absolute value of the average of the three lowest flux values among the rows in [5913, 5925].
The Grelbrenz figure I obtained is 1.09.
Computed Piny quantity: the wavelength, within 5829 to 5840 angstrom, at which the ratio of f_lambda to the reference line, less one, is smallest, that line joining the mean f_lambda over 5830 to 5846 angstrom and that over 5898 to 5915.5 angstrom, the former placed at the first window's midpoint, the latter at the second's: 5829.62 angstrom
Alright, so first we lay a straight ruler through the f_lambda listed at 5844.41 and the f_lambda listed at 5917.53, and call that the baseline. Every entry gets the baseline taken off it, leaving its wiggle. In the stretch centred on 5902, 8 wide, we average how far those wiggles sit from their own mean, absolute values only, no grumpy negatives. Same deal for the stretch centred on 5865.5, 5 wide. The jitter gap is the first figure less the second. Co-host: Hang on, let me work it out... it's 0.02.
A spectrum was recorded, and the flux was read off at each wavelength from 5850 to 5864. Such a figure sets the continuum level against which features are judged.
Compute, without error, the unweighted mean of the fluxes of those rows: 1.18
